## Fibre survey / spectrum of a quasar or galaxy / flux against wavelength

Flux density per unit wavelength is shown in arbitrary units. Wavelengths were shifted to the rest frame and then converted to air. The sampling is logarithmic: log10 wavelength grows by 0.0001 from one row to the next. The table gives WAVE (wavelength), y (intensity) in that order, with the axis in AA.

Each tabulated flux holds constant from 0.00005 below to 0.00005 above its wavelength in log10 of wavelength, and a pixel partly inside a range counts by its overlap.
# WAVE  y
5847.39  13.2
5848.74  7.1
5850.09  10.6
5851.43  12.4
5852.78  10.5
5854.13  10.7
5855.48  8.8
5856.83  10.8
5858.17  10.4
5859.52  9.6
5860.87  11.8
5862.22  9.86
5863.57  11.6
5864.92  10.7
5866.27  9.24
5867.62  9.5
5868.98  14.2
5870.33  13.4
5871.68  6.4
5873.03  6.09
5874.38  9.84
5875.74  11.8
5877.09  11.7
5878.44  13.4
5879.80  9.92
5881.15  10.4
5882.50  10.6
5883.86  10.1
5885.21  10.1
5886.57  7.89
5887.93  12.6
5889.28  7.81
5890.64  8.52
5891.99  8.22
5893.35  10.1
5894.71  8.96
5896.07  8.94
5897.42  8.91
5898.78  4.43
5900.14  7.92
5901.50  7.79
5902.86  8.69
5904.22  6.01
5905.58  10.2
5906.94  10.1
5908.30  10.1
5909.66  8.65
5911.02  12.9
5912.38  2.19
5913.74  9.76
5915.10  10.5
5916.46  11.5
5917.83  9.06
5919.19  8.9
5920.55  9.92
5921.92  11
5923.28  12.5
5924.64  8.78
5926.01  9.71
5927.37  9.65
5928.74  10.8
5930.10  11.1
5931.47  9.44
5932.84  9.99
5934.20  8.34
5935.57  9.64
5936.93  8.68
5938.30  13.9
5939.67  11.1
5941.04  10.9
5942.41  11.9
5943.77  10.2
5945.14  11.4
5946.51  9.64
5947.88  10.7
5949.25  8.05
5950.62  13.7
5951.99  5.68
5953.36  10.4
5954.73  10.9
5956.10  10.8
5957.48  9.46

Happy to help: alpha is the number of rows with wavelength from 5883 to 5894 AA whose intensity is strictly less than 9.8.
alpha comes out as 4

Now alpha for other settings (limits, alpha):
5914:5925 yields 3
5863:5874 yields 4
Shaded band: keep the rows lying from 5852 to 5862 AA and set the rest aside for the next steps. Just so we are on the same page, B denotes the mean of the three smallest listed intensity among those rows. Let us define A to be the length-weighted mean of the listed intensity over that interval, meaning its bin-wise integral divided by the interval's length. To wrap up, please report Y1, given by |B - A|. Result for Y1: 0.77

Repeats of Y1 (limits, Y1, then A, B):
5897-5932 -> 5.04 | 9.3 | 4.2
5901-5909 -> 1.34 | 8.8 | 7.5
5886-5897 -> 1.17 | 9.1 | 8.0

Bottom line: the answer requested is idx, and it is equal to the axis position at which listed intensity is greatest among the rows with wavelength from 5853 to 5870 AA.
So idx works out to 5868.98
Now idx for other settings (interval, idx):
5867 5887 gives 5868.98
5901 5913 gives 5911.02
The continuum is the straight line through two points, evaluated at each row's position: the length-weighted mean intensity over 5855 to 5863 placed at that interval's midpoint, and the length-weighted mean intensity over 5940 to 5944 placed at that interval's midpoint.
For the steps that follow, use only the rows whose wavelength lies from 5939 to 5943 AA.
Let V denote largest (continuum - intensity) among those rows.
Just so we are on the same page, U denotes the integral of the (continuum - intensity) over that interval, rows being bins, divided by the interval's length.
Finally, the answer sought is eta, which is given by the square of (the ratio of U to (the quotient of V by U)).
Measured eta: 0.029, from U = -0.2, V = 0.2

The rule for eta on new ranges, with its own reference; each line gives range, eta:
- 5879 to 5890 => 0.014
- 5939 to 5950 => 0.016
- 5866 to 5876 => 0.001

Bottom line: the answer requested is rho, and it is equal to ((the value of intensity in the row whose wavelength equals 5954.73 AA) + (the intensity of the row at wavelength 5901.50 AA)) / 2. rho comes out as 9.3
